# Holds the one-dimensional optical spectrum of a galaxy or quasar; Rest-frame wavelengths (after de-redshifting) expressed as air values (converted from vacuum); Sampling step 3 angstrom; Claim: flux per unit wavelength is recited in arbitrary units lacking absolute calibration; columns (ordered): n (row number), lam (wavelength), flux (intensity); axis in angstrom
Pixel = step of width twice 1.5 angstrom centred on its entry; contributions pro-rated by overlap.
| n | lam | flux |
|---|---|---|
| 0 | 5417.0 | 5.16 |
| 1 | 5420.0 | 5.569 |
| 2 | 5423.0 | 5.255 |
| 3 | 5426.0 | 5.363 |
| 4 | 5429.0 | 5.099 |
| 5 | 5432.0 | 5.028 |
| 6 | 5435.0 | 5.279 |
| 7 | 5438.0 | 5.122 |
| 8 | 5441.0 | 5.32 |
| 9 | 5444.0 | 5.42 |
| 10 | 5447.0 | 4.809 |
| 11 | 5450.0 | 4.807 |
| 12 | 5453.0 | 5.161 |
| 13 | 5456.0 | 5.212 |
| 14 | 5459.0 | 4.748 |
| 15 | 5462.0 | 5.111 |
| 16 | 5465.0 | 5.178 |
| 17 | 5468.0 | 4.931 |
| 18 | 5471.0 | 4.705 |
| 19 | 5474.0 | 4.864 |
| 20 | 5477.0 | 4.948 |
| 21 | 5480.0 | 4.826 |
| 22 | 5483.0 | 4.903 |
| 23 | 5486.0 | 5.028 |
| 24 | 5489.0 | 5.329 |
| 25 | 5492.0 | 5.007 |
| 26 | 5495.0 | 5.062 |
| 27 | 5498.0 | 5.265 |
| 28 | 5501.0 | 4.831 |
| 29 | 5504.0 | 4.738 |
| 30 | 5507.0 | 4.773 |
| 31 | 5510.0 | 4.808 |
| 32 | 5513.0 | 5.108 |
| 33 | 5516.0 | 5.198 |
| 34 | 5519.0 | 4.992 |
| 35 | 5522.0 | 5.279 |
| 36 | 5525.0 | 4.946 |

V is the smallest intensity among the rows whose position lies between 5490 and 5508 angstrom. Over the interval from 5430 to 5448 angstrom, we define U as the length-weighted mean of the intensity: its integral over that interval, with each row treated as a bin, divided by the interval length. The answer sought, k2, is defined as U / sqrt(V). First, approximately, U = 5.17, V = 4.738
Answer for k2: 2.38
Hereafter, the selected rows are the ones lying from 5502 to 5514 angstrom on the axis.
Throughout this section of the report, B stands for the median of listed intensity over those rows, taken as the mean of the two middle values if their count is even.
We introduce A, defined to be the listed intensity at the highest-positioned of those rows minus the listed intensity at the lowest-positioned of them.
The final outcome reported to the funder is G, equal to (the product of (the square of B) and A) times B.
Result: 41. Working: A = 0.37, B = 4.79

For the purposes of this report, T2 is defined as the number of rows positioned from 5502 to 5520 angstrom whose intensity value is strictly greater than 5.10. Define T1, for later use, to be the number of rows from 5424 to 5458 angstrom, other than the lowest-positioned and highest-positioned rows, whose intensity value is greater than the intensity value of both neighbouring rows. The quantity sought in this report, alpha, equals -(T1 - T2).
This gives 0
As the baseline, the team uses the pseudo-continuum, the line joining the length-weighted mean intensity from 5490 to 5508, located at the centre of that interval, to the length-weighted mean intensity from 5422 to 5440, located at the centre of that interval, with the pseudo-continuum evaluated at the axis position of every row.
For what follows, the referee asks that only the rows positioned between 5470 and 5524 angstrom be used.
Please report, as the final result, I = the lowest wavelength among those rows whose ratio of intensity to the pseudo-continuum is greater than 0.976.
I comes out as 5477.0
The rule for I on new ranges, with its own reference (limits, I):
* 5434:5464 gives 5435.0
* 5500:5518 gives 5510.0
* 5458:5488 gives 5462.0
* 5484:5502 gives 5486.0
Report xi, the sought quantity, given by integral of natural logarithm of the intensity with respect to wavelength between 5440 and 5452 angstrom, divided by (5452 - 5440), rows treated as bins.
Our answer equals 1.62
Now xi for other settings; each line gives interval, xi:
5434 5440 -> 1.65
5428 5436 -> 1.63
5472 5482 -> 1.58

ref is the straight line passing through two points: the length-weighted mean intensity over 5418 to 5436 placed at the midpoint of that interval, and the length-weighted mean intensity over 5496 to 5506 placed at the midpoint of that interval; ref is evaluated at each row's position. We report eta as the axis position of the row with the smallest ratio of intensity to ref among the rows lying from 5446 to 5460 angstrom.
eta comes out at 5459.0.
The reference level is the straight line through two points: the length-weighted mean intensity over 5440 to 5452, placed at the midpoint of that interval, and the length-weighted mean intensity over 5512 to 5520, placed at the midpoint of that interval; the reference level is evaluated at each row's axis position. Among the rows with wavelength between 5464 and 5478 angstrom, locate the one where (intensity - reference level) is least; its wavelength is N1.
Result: 5471.0 angstrom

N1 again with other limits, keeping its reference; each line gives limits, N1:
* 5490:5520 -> 5504.0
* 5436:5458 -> 5450.0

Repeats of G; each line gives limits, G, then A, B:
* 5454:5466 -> -5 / -0.03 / 5.14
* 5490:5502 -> -22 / -0.18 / 5.03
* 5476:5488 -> 10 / 0.08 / 4.93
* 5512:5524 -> 23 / 0.17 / 5.15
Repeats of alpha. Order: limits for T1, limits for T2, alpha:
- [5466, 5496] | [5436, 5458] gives 3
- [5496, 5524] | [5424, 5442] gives 3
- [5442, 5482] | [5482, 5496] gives -2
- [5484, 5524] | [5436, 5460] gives 2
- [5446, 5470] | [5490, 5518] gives 1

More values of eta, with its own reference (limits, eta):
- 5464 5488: 5471.0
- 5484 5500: 5486.0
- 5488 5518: 5504.0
